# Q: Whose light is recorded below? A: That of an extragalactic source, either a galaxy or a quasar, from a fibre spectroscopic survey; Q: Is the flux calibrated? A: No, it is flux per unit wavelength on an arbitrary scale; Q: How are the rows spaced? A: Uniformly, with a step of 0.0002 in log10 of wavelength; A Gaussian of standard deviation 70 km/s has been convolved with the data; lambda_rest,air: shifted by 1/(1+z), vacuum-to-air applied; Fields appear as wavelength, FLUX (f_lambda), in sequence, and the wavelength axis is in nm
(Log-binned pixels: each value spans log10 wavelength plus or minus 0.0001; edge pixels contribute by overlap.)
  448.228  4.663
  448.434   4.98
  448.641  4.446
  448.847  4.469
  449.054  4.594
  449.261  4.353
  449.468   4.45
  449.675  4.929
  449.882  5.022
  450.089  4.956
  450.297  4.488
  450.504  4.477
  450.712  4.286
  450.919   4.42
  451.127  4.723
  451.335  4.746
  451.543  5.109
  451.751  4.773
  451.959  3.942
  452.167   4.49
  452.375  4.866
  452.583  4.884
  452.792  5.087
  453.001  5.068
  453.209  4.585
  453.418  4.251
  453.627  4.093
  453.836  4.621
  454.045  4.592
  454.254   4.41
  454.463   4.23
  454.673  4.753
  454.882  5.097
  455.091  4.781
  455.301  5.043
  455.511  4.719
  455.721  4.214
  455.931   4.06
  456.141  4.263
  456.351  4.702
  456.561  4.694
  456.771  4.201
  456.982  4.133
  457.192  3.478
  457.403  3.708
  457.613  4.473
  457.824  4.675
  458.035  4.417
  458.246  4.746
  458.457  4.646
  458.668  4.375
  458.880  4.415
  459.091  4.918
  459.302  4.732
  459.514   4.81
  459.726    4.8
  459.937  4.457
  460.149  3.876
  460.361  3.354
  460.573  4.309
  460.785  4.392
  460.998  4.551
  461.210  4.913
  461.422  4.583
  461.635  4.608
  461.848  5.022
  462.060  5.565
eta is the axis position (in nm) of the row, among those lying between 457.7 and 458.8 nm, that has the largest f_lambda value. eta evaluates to 458.246 nm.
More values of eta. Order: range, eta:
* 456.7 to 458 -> 457.824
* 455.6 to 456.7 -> 456.351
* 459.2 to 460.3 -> 459.514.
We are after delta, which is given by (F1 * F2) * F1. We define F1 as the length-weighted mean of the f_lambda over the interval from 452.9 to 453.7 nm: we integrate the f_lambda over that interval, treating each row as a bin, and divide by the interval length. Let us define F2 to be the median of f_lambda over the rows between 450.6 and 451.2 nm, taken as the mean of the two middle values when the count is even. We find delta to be 90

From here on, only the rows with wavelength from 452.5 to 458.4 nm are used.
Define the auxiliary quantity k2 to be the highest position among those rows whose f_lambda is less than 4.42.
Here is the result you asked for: 458.035 nm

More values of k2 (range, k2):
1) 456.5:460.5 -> 460.361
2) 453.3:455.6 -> 454.463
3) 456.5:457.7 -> 457.403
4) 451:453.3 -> 451.959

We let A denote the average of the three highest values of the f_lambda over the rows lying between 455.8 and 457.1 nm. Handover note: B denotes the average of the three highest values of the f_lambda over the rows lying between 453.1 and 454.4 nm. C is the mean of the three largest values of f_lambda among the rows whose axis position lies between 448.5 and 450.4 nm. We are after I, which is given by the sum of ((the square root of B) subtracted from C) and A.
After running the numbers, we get 7.38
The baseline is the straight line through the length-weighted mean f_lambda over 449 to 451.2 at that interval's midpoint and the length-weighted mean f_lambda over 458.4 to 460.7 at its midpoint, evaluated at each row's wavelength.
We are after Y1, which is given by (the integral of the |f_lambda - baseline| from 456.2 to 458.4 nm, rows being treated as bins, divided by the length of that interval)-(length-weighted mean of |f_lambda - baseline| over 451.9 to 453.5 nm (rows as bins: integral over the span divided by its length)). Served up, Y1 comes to -0.001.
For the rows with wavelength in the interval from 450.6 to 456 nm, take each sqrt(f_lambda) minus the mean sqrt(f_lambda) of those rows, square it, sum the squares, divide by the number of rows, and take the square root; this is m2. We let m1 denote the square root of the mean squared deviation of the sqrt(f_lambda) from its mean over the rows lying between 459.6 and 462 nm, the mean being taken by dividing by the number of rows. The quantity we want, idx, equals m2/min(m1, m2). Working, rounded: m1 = 0.111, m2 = 0.080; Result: 1.00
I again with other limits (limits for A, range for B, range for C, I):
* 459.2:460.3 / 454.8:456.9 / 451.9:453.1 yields 7.56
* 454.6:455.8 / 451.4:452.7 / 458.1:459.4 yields 7.55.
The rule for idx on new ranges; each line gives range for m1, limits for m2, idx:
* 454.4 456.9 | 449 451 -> 1.00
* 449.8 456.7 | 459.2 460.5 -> 1.78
